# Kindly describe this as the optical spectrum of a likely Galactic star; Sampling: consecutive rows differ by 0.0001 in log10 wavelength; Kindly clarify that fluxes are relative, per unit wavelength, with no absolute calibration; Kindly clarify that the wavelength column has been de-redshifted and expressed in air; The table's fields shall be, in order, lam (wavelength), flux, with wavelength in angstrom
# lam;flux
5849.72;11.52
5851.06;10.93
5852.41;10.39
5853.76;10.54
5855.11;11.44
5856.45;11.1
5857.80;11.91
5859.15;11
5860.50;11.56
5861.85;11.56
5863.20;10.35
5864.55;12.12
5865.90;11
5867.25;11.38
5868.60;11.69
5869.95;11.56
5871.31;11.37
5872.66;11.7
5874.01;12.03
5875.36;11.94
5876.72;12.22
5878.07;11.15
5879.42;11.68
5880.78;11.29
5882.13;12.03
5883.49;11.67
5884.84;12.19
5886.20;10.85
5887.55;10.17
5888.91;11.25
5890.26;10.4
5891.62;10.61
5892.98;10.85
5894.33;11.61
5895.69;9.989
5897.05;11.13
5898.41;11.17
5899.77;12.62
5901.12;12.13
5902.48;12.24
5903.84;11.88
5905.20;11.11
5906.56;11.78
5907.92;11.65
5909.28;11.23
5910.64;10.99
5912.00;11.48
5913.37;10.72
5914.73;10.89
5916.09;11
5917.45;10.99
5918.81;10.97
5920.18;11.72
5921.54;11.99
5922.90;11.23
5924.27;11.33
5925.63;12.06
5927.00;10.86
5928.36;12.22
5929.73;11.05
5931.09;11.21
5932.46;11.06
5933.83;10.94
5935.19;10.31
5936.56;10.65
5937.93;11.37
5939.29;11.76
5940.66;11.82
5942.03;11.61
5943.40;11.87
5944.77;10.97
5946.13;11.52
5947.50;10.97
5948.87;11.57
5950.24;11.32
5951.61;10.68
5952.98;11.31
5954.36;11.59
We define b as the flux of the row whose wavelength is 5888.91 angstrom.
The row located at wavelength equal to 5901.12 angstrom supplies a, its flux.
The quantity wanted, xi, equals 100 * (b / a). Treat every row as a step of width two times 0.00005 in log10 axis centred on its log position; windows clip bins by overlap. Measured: 93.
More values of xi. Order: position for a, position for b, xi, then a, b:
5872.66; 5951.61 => 91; 11.7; 10.68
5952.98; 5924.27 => 100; 11.31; 11.33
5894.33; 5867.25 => 98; 11.61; 11.38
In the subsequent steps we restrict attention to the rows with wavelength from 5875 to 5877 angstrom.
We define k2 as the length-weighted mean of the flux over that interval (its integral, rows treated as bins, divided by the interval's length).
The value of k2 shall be 12.0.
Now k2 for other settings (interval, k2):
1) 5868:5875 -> 11.7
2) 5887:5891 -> 10.6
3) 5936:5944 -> 11.5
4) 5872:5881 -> 11.7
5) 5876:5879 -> 11.7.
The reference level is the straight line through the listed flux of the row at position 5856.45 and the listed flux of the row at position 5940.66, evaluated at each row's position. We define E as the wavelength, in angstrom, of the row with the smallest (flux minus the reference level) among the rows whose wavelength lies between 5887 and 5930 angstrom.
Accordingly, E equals 5895.69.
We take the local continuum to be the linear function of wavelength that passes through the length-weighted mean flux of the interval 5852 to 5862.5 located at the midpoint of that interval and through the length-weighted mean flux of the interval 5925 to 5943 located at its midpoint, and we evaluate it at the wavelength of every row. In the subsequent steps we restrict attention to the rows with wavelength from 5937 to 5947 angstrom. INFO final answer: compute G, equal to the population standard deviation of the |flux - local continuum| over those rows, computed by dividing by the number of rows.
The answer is 0.163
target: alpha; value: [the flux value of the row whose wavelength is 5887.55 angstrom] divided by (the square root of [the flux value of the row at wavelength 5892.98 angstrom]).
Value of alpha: 3.09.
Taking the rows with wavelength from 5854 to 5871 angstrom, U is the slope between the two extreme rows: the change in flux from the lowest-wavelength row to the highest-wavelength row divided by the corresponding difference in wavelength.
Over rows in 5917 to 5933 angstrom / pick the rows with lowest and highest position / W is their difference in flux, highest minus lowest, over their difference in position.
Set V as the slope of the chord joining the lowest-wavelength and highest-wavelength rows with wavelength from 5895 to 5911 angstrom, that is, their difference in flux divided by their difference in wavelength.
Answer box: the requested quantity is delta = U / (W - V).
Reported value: -0.1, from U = 0.01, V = 0.067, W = 0.00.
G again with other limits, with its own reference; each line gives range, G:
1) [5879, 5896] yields 0.366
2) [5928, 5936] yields 0.350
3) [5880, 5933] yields 0.353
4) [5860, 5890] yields 0.325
